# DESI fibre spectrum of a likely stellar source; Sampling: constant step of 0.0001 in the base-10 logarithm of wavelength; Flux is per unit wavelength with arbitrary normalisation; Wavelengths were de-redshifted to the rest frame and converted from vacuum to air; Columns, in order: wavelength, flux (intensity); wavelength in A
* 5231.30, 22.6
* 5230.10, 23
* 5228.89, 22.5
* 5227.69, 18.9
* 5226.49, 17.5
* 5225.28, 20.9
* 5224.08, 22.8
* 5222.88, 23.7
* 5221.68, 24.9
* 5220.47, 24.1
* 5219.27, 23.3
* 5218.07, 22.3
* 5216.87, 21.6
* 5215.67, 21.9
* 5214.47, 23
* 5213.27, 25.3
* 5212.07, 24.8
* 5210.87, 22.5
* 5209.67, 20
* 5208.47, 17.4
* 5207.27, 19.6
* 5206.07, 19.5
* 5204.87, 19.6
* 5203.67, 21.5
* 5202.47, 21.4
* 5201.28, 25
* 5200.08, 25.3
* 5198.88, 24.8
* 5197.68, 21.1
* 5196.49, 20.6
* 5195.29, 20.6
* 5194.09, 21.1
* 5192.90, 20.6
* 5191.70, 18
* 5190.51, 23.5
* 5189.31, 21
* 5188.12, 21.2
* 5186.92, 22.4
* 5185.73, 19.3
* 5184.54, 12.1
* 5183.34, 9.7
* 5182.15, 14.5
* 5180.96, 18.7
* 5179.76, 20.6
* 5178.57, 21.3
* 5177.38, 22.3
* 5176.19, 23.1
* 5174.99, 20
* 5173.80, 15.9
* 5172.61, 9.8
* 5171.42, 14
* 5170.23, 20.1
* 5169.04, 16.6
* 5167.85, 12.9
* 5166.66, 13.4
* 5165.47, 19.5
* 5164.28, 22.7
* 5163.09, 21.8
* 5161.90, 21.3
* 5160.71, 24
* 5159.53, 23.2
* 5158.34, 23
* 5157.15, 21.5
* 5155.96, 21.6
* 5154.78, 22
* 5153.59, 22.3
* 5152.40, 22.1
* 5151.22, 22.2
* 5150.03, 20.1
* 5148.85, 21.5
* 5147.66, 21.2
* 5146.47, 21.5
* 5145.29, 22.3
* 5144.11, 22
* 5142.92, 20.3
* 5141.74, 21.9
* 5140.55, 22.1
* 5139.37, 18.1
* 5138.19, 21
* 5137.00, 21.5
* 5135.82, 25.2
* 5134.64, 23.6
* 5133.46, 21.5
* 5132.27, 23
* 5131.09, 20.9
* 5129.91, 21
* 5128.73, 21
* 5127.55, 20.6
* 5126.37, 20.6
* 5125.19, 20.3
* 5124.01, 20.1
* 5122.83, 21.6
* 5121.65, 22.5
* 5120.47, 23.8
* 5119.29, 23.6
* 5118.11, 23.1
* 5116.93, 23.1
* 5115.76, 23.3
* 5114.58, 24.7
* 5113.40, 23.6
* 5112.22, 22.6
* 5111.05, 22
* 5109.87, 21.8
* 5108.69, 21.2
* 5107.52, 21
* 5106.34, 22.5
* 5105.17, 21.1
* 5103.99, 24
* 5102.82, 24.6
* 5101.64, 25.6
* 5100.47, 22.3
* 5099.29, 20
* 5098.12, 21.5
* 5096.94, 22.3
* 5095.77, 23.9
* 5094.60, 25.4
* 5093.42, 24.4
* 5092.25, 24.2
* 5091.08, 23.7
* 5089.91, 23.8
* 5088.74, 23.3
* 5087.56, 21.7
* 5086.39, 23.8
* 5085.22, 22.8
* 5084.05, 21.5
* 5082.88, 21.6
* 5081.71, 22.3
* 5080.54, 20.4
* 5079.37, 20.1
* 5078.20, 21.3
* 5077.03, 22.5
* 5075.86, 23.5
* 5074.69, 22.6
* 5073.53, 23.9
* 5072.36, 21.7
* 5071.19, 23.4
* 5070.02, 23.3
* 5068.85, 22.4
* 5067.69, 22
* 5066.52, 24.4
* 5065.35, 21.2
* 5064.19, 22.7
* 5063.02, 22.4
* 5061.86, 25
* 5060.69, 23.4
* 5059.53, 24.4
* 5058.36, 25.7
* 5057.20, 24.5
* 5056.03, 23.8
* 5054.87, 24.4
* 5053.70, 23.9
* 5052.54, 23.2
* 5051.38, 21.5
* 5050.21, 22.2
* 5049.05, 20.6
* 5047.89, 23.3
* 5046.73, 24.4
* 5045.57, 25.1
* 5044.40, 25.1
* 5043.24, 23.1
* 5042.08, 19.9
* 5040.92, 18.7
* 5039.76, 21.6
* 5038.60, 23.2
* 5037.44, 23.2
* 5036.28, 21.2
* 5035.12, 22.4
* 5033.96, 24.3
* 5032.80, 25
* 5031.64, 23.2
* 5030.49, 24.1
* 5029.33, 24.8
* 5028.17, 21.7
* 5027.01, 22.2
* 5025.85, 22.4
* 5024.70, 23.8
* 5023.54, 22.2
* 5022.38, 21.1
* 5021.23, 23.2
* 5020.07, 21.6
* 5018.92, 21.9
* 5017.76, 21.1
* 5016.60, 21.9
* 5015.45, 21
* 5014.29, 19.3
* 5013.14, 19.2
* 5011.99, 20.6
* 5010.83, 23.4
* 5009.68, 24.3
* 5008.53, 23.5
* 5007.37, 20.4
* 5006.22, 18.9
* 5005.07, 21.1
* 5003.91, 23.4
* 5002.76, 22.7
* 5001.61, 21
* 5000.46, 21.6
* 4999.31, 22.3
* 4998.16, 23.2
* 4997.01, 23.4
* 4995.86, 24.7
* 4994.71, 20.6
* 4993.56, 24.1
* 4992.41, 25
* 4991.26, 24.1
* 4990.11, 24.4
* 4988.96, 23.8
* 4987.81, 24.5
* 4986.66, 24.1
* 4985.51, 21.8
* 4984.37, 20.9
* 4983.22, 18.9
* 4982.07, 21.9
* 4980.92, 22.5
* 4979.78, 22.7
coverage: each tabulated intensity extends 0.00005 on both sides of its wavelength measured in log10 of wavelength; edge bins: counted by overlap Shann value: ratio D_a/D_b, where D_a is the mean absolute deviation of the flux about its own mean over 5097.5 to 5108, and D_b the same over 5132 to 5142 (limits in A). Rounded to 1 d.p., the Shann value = 1.1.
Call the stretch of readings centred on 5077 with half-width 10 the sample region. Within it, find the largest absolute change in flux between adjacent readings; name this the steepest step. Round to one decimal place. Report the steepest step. 2.2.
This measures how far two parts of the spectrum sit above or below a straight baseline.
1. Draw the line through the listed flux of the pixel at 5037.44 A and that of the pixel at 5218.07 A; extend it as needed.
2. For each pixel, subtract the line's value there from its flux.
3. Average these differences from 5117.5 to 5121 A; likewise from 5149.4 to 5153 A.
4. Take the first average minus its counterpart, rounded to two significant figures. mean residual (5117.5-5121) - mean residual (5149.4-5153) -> 1.9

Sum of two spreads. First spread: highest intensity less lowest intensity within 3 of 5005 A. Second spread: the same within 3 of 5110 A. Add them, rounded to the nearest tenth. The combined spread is 6.1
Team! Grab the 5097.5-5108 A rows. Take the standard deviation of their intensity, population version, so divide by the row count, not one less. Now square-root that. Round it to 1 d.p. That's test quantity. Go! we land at 1.3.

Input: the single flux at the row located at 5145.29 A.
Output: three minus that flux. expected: -19.3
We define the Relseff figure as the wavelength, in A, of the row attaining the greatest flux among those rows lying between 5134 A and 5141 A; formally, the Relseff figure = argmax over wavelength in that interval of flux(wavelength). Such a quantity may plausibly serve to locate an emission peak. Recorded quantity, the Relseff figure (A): 5135.82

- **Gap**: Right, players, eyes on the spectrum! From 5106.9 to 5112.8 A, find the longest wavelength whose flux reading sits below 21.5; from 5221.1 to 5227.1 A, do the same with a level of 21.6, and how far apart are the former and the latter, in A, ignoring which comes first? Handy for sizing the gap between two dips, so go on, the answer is 117.8 A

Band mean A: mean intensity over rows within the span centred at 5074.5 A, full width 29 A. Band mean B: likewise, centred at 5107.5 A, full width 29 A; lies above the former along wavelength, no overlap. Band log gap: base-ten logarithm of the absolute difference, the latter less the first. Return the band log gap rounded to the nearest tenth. -0.4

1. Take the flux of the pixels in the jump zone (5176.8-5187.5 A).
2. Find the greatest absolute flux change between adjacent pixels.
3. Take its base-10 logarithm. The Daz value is 0.86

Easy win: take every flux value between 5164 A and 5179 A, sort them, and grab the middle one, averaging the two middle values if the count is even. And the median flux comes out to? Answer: 19.5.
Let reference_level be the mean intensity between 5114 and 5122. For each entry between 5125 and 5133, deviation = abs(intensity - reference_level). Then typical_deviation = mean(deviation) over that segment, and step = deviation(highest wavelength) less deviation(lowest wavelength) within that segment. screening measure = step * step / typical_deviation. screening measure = 3.1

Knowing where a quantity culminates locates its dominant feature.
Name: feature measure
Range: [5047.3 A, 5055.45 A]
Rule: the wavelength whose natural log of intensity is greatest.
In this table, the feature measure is 5054.87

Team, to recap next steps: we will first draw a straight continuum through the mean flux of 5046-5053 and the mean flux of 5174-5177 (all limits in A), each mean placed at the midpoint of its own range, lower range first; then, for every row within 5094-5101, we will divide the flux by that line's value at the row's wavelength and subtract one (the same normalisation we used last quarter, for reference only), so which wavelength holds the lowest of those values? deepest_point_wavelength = 5099.29 A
